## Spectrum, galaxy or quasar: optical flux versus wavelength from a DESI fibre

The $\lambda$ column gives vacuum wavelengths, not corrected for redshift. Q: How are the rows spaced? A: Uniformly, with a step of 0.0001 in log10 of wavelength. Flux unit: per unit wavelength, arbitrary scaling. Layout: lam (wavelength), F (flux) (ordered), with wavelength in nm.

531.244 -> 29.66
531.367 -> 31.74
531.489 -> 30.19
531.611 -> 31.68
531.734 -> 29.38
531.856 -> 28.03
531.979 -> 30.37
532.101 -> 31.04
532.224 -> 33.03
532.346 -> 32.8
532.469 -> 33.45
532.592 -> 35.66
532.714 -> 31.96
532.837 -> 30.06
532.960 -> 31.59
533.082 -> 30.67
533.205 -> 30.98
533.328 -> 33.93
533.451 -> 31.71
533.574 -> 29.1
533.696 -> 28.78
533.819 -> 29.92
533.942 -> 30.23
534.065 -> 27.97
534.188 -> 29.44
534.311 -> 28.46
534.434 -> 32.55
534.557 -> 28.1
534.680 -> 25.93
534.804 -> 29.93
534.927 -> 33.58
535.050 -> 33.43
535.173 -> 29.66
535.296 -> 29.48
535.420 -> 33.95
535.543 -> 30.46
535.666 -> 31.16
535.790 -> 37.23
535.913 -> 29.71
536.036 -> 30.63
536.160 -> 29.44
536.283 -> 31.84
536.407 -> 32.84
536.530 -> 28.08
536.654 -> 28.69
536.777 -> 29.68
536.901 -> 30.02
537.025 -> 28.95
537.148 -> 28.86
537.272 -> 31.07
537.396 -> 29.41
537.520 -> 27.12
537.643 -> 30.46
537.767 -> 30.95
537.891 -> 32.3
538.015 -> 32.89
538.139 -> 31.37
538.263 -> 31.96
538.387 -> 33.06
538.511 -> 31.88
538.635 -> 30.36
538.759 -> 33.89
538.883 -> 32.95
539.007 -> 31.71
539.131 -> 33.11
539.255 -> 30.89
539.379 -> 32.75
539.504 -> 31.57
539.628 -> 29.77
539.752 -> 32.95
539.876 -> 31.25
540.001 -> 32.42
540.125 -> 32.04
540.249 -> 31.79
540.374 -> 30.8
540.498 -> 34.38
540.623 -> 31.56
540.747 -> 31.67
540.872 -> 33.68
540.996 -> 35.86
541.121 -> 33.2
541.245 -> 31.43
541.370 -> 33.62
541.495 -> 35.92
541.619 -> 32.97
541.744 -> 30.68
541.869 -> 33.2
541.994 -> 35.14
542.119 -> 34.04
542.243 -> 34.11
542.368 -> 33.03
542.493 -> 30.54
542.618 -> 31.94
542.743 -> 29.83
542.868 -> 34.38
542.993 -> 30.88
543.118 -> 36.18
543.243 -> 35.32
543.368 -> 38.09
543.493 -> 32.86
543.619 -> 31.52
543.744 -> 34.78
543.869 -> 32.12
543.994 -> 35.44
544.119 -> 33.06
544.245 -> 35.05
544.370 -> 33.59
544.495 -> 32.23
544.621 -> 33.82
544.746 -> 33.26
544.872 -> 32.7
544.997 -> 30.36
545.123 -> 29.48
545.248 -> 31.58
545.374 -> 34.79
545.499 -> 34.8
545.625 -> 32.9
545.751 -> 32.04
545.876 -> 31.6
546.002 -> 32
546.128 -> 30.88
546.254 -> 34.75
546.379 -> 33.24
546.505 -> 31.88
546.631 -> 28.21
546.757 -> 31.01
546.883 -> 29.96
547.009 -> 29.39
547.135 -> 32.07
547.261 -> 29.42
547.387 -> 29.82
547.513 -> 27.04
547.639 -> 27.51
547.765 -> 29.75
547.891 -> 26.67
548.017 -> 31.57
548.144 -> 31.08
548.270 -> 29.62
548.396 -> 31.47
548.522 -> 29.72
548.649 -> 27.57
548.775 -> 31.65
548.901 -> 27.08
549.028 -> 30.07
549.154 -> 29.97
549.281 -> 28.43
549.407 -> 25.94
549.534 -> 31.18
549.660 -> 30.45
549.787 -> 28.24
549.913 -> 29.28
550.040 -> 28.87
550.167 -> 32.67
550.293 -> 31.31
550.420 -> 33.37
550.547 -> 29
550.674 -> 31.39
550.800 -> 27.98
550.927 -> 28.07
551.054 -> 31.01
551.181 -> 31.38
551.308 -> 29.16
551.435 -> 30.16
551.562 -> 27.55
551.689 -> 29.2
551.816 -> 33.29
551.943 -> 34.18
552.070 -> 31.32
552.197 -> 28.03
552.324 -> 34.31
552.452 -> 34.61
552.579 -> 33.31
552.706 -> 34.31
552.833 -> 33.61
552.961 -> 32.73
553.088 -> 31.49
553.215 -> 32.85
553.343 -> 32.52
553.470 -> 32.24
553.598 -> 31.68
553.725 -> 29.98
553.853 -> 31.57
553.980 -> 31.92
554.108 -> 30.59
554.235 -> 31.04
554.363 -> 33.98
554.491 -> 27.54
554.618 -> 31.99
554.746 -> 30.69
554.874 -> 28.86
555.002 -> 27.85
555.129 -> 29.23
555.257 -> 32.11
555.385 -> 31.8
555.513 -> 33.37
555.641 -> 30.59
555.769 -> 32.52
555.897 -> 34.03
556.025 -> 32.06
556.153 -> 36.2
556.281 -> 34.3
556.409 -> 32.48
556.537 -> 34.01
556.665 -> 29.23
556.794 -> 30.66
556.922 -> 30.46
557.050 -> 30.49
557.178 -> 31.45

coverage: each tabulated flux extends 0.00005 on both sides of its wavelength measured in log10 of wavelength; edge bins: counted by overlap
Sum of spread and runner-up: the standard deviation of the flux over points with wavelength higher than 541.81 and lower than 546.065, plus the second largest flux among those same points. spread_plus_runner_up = 38.1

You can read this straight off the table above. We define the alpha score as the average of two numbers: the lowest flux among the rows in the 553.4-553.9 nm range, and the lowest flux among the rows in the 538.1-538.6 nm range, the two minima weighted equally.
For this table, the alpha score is 30.7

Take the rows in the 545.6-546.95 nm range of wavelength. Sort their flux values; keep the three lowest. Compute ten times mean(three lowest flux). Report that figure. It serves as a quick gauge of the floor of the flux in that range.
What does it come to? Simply 297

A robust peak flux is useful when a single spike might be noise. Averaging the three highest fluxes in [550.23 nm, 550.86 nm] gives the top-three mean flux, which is 32.0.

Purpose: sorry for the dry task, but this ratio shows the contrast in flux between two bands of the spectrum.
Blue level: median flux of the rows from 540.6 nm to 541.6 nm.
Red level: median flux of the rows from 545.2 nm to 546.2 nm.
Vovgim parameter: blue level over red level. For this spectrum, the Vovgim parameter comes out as 1.04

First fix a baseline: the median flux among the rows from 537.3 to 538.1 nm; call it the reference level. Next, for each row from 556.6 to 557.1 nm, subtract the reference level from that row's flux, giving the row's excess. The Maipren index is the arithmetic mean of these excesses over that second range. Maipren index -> -0.5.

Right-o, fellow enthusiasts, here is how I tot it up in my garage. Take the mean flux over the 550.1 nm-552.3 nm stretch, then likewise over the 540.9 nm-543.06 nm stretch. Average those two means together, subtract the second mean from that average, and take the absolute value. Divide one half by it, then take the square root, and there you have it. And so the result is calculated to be 0.64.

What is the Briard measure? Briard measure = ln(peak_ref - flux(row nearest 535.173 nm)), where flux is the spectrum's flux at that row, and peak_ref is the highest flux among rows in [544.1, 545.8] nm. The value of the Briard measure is 1.7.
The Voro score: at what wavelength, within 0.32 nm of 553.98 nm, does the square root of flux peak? 553.980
